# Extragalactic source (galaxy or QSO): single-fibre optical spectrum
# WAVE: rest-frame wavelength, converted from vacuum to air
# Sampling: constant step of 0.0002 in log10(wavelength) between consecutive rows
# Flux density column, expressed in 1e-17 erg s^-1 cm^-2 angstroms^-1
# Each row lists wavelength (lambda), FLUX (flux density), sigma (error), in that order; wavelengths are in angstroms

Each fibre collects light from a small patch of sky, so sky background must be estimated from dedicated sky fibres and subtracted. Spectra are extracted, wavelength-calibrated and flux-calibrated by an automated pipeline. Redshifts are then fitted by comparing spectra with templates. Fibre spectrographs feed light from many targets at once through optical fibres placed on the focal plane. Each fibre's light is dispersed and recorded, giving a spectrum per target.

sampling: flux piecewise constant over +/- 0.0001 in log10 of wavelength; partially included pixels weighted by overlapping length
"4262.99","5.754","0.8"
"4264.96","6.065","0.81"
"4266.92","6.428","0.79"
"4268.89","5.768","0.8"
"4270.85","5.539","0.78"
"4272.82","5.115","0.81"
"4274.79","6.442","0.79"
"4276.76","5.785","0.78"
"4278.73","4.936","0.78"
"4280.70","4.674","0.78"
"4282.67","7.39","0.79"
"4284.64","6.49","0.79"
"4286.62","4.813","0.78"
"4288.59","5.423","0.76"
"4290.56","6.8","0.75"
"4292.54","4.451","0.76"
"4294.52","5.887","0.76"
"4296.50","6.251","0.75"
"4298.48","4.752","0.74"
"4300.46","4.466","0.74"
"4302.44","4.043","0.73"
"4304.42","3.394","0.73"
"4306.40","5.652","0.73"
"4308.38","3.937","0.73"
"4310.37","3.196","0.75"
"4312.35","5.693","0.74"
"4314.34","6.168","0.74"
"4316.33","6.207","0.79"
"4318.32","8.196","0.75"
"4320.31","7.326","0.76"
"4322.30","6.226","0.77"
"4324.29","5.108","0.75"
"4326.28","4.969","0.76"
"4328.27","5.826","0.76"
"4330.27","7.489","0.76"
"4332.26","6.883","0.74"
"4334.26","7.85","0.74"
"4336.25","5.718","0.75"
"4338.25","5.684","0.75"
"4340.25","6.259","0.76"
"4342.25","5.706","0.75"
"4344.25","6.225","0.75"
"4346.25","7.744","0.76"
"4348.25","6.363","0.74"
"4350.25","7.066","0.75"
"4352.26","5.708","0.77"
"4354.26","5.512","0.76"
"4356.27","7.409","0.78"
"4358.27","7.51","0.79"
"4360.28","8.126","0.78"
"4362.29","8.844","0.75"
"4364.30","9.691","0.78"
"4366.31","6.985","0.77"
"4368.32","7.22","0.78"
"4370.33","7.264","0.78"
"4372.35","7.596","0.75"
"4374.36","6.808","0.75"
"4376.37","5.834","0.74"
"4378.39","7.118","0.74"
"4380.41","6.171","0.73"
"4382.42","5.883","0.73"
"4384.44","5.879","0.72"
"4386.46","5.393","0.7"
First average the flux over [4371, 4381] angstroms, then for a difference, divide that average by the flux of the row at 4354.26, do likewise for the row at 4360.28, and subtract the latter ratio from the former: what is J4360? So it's 0.39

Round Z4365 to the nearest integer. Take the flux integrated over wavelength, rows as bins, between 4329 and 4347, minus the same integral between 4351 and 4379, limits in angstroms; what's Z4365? -85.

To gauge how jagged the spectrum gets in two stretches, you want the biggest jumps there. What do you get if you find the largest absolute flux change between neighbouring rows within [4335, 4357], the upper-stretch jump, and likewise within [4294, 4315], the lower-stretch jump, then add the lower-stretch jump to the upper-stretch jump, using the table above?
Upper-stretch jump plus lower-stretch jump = 4.4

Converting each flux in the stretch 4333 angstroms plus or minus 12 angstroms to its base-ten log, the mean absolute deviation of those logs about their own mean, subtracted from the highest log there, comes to 0.85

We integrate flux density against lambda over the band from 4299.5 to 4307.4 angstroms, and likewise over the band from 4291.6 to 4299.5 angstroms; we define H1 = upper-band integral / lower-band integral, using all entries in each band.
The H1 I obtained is 0.82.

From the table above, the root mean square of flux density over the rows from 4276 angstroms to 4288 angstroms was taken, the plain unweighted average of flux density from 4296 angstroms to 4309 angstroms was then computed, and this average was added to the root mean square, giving 10.4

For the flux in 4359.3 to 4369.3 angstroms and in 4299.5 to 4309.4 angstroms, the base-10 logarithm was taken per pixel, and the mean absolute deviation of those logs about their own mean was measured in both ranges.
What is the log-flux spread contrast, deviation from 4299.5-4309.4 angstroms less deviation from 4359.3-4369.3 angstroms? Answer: 0.013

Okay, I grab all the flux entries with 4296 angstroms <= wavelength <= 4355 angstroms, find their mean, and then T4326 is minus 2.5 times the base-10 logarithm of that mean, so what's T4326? -1.92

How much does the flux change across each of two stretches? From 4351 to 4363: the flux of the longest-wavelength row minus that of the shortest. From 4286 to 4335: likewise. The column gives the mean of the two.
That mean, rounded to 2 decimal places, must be 3.09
